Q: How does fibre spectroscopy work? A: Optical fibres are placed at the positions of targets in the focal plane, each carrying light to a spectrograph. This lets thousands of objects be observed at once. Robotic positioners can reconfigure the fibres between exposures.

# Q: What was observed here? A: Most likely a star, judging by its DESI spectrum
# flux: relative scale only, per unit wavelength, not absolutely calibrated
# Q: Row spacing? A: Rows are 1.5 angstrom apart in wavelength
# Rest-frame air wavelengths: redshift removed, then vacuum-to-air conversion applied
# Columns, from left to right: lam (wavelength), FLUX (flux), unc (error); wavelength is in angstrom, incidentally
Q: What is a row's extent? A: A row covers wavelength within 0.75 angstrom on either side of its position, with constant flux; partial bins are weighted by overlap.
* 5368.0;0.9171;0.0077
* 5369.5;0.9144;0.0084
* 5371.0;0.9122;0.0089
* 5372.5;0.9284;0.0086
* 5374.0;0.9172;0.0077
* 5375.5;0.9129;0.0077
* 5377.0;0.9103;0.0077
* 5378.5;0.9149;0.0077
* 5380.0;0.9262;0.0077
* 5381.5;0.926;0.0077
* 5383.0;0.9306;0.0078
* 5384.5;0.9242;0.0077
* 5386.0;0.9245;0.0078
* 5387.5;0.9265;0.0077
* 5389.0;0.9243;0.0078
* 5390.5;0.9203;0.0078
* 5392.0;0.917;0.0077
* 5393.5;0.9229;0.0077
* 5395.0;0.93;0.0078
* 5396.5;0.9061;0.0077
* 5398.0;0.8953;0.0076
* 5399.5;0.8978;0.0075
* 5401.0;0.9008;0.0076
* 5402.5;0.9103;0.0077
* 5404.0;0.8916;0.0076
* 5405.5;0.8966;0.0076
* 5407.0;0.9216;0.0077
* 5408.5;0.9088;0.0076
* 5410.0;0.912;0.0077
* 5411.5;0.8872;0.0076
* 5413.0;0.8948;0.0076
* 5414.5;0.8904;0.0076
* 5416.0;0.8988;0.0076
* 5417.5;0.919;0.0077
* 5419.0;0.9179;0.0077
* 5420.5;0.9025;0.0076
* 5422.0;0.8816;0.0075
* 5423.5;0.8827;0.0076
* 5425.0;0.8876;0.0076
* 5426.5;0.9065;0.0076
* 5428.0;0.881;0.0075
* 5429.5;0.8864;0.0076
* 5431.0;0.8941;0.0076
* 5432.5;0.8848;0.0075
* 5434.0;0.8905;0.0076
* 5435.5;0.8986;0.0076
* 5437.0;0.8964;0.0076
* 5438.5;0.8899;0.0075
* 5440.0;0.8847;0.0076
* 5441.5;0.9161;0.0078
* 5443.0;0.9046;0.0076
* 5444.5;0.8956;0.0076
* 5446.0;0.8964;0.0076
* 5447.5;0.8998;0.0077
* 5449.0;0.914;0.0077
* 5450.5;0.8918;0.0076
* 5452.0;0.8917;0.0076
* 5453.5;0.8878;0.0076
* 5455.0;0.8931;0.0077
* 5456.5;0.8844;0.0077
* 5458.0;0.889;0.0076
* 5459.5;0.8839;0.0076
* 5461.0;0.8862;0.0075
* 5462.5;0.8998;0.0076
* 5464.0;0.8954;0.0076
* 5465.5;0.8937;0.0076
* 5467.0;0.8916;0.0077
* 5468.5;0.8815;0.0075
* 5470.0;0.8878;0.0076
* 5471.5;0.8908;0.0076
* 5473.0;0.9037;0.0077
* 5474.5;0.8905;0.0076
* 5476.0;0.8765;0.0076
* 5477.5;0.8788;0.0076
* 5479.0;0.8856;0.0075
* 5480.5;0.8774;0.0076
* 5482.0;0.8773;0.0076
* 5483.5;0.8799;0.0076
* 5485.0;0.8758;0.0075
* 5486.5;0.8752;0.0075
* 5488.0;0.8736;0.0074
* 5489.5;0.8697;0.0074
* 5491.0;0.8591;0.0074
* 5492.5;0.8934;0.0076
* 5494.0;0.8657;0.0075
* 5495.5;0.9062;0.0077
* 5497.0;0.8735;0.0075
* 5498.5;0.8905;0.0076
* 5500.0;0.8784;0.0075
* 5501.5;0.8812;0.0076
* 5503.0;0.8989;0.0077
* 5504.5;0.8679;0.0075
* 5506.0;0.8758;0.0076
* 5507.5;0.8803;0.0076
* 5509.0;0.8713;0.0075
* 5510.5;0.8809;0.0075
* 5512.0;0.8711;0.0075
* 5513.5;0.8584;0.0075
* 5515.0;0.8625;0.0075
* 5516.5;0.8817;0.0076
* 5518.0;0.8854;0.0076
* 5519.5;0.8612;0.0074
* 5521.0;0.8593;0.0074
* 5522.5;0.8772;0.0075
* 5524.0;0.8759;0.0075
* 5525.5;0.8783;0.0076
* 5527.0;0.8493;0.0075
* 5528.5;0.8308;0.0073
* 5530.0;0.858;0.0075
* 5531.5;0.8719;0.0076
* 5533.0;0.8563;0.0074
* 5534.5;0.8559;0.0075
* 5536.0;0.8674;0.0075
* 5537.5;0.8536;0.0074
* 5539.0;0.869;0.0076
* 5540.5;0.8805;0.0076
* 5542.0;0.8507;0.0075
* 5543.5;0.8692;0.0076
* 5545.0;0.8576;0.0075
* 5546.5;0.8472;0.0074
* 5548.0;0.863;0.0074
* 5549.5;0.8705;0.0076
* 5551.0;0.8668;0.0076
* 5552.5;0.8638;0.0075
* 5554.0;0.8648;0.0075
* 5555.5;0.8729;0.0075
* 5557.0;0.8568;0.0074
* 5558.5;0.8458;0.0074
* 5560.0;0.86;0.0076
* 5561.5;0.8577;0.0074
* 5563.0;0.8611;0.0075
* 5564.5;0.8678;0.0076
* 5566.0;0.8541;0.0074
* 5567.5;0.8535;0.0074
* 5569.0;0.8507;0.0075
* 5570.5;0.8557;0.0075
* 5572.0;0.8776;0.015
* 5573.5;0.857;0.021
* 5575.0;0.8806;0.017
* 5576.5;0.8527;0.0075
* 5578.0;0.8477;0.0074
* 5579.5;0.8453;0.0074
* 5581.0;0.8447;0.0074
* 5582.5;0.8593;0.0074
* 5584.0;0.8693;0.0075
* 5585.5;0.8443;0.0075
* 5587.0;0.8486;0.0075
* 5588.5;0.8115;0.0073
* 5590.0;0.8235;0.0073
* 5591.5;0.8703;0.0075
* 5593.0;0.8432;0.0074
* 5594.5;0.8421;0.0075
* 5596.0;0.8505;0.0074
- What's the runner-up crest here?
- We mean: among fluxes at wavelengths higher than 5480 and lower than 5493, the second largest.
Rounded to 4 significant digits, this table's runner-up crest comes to 0.8799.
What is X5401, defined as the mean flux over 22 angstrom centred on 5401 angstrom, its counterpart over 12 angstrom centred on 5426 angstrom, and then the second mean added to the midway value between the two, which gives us 1.79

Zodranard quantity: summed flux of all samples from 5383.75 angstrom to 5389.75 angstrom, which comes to 3.70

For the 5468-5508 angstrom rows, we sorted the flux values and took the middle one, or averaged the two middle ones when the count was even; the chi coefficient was 0.879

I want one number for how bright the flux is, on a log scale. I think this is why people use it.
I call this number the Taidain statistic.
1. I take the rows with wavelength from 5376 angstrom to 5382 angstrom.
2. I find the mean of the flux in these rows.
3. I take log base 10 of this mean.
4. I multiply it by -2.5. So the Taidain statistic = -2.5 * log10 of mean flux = 0.09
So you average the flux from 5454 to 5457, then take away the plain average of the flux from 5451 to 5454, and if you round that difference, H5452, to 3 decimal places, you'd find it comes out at -0.001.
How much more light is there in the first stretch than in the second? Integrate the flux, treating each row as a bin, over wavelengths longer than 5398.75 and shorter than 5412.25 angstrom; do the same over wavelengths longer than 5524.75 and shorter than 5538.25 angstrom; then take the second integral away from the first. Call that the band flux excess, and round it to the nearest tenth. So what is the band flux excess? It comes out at 0.6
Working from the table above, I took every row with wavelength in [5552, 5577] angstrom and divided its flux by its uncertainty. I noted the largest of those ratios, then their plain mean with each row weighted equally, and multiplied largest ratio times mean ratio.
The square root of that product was 110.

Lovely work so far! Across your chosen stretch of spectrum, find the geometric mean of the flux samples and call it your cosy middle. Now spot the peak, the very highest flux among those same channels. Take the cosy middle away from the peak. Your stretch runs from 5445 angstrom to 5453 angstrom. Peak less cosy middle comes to 0.015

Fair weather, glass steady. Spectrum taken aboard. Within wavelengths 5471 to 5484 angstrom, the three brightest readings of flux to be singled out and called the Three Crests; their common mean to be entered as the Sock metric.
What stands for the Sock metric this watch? 0.895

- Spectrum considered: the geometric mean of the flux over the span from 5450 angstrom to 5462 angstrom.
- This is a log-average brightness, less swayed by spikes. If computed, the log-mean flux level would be 0.888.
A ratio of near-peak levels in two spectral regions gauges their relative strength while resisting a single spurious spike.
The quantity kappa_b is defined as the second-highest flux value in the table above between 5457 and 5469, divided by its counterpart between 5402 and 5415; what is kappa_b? 0.98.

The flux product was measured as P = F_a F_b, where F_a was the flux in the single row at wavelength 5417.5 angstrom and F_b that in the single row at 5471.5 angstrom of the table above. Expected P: 0.819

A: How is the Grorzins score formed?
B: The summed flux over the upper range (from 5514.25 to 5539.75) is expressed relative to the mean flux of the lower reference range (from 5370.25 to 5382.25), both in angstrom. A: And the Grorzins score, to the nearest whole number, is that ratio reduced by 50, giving -34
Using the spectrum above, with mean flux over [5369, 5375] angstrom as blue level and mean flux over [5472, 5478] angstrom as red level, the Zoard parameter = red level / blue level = 0.967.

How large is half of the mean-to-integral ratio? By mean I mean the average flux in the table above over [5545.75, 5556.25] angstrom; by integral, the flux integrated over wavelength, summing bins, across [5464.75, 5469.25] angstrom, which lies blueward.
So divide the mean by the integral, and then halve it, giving 0.108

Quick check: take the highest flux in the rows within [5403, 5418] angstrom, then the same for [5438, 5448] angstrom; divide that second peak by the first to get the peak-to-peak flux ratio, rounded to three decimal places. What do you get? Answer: 0.994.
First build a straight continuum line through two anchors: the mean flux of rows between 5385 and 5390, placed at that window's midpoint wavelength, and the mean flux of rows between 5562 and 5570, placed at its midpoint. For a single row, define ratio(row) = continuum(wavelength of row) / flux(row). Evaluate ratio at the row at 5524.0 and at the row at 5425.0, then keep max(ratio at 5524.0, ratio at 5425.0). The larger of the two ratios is 1.03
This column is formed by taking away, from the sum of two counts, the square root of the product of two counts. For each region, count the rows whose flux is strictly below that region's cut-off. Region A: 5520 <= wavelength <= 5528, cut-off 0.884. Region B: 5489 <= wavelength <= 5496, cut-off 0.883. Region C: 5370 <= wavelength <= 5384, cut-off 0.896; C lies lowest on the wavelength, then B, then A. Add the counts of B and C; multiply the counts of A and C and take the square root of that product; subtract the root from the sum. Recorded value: 3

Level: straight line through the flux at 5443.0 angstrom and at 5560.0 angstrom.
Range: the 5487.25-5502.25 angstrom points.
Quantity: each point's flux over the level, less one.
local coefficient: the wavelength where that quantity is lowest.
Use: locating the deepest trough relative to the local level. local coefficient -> 5491.0 angstrom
